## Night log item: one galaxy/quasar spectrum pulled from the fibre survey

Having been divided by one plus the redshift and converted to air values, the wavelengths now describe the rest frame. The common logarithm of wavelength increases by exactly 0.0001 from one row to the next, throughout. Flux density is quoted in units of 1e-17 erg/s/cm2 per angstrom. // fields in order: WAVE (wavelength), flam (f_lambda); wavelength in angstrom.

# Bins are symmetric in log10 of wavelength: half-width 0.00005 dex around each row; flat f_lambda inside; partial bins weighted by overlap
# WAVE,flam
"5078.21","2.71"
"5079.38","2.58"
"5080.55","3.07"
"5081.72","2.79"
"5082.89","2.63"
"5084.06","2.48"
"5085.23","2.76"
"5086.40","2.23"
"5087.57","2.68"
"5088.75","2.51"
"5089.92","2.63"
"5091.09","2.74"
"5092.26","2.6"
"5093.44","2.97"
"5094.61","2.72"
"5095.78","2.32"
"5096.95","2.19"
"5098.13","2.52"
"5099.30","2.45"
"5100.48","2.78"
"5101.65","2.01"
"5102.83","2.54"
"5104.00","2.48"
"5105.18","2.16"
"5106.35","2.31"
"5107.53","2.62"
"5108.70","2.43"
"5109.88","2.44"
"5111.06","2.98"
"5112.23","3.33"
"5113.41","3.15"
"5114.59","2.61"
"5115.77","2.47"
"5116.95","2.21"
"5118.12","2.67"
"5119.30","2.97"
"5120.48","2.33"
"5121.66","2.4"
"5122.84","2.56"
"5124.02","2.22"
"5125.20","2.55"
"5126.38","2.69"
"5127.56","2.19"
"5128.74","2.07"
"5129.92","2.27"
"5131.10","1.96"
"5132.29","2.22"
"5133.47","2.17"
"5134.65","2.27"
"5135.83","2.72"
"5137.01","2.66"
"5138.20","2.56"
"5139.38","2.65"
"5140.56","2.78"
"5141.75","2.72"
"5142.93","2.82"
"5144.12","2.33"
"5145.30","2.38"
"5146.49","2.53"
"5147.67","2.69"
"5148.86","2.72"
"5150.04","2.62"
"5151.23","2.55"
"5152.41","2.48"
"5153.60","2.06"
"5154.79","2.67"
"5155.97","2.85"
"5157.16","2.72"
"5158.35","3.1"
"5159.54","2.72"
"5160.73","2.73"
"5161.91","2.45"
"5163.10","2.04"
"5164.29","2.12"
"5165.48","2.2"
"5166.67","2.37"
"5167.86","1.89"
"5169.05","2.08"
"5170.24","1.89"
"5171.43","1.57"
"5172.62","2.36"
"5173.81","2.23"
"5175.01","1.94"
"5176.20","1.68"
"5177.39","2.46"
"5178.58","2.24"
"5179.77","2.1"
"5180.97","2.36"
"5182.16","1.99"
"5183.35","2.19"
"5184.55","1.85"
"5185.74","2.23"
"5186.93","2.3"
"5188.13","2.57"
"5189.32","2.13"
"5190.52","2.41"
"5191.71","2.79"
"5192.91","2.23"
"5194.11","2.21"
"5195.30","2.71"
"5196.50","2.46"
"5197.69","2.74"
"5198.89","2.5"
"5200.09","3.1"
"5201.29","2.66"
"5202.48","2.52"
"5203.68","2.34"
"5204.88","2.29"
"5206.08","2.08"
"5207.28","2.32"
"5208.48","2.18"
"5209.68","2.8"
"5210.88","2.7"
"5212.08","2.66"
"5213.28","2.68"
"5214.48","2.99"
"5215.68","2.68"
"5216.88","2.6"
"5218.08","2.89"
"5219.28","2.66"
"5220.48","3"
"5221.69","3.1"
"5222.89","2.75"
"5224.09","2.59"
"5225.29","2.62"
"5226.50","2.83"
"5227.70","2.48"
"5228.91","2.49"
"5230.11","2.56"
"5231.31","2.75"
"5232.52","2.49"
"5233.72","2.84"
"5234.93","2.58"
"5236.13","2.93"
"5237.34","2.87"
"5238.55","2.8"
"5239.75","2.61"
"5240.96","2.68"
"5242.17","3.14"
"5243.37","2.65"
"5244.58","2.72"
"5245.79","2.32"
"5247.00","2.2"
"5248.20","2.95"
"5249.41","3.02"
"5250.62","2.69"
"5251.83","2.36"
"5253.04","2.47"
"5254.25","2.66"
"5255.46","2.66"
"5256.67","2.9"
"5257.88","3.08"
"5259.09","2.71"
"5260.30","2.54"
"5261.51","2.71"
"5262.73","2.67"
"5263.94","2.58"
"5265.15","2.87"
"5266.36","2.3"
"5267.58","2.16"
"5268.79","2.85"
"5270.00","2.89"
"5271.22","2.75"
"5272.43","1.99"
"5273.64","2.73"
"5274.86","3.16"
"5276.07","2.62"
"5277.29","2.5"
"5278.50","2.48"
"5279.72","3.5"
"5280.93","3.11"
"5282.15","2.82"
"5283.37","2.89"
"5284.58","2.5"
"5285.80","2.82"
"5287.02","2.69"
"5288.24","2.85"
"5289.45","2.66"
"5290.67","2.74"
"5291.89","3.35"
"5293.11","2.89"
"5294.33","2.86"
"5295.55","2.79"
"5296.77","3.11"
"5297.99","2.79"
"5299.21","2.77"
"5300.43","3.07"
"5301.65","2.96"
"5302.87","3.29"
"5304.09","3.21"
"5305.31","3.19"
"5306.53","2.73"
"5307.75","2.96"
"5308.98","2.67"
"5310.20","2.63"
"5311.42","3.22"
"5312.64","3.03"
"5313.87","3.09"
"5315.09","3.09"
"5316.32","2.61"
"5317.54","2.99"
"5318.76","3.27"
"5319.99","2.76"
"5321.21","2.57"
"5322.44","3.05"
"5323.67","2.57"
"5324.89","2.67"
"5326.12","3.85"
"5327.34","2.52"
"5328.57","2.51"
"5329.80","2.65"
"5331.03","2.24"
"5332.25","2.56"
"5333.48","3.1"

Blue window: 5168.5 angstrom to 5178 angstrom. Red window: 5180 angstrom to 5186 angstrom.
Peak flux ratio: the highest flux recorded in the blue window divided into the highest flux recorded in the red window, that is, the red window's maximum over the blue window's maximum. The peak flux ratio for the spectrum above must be 0.96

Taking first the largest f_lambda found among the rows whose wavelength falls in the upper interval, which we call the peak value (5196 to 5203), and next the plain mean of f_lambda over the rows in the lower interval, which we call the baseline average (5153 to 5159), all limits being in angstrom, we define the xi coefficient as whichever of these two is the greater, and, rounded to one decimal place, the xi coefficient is 3.1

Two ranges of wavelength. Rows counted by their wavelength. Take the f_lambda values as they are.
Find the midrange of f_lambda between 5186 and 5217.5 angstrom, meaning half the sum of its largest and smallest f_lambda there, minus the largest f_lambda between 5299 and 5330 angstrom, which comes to -1.3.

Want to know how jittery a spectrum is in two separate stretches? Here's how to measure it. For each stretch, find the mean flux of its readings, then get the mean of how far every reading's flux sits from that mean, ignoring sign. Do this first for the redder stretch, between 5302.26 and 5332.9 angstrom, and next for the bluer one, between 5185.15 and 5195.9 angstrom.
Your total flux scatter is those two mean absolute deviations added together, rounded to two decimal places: 0.49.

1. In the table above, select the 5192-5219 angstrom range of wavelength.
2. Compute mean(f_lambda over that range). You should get 2.56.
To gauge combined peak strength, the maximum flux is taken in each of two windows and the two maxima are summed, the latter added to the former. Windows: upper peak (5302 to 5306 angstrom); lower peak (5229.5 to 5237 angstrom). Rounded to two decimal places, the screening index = 6.22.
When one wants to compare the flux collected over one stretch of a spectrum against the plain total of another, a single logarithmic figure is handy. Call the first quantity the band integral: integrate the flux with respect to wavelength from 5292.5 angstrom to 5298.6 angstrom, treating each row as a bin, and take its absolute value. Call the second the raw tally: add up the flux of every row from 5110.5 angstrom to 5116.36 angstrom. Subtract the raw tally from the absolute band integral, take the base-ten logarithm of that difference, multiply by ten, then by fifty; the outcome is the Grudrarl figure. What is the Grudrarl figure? 243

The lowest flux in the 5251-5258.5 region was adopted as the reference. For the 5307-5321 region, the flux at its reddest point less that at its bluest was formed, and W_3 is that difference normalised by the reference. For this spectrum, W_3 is -0.1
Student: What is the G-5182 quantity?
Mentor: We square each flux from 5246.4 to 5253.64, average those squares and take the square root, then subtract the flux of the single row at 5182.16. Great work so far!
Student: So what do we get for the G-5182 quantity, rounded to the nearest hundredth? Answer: 0.64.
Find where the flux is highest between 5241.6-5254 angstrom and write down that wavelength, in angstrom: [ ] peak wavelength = 5242.17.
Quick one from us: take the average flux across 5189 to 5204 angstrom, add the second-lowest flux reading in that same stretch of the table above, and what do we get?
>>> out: 4.7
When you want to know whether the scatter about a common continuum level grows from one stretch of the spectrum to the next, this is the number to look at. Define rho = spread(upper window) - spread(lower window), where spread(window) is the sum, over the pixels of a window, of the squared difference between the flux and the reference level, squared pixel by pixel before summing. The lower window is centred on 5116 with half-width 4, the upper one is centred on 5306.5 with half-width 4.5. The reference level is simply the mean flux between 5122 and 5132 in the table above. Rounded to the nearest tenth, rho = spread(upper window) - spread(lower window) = 0.9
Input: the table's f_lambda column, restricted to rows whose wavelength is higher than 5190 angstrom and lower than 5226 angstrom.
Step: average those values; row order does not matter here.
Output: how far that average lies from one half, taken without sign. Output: 2.11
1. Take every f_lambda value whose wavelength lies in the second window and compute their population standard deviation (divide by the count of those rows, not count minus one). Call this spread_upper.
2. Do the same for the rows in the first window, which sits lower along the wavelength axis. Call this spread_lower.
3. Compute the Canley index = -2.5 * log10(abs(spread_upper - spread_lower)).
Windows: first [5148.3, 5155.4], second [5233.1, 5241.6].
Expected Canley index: 2.6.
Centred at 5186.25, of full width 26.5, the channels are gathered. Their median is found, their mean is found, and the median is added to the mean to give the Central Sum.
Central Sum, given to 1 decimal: 4.5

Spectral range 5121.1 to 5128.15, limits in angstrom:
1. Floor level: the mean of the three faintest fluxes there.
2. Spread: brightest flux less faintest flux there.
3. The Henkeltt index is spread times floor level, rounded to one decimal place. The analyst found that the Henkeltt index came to 1.1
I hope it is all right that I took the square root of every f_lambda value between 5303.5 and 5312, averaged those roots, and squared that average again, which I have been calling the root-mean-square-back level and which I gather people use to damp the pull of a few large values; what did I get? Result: 2.94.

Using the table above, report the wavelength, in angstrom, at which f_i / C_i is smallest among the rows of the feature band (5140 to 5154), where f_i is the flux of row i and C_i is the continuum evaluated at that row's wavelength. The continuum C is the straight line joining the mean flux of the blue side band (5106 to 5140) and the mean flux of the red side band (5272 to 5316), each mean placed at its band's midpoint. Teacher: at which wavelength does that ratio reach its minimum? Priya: 5153.60 angstrom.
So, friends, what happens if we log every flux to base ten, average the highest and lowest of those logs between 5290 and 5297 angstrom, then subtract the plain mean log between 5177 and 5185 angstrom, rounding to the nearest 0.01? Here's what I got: 0.15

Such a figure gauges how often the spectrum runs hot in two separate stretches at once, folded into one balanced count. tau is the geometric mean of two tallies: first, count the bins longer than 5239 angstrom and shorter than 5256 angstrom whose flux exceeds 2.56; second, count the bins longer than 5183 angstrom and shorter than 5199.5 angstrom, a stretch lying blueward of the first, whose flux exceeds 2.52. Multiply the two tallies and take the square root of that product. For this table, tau 6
